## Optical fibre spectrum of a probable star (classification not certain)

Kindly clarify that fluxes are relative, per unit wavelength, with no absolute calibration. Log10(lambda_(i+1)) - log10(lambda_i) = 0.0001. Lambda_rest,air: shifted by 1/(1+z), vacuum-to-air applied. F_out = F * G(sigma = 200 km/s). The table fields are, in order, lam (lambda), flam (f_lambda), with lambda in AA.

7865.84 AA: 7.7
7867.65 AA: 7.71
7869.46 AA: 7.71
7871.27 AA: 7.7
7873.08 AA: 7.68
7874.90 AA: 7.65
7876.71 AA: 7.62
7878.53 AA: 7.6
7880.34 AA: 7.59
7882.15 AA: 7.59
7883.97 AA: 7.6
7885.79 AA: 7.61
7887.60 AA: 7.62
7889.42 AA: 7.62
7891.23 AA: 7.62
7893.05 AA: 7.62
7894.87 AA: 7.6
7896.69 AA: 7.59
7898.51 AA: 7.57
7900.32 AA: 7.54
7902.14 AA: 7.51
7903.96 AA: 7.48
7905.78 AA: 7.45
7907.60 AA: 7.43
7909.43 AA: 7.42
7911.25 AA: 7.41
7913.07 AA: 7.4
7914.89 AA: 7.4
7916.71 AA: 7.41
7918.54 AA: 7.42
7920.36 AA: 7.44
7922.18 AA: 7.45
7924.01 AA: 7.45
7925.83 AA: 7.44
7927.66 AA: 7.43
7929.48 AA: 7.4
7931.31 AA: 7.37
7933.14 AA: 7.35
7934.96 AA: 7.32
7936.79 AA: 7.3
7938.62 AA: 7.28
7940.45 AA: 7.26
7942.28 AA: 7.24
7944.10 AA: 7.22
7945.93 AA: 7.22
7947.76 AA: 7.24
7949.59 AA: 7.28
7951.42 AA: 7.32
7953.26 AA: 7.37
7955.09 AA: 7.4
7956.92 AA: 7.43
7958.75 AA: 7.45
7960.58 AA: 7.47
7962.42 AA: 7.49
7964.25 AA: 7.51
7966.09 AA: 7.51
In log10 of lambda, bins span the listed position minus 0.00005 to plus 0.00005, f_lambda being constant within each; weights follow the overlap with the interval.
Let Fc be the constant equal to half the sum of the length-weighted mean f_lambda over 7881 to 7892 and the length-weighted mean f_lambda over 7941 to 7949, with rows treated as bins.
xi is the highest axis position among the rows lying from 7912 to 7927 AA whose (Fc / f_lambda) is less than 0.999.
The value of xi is 7925.83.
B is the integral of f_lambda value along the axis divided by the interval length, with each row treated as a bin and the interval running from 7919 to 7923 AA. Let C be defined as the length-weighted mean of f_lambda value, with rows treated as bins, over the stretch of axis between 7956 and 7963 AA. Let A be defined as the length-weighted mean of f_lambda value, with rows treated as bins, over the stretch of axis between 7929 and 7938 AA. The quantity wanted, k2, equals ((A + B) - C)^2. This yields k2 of 54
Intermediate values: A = 7.34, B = 7.46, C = 7.46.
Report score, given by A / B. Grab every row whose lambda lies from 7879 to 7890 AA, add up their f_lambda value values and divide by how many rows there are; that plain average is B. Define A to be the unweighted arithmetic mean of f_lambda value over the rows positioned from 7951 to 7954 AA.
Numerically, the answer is 0.97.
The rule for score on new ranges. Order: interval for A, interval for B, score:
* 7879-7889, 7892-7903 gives 1.00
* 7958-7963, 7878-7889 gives 0.98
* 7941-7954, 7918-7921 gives 0.98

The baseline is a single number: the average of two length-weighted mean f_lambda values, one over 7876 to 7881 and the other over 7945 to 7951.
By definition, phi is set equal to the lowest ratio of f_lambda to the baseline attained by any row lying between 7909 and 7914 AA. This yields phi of 1.00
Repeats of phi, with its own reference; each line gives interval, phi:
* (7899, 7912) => 1.00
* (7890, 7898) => 1.02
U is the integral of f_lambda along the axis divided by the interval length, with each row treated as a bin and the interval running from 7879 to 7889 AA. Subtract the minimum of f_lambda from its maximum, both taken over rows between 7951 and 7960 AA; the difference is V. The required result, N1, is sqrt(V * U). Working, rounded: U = 7.60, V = 0.130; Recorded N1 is 0.99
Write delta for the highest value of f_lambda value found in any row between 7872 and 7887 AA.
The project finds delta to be 7.68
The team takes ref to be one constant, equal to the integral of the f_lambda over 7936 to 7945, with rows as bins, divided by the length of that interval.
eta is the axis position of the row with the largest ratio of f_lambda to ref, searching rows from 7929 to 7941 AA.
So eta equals 7929.48 AA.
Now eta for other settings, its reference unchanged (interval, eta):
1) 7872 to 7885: 7873.08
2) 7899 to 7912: 7900.32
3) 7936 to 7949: 7936.79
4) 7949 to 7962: 7960.58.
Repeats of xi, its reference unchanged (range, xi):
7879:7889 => 7887.60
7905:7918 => 7905.78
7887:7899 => 7898.51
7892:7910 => 7905.78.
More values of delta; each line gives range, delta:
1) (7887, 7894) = 7.62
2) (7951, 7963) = 7.49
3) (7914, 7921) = 7.44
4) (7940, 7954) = 7.37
